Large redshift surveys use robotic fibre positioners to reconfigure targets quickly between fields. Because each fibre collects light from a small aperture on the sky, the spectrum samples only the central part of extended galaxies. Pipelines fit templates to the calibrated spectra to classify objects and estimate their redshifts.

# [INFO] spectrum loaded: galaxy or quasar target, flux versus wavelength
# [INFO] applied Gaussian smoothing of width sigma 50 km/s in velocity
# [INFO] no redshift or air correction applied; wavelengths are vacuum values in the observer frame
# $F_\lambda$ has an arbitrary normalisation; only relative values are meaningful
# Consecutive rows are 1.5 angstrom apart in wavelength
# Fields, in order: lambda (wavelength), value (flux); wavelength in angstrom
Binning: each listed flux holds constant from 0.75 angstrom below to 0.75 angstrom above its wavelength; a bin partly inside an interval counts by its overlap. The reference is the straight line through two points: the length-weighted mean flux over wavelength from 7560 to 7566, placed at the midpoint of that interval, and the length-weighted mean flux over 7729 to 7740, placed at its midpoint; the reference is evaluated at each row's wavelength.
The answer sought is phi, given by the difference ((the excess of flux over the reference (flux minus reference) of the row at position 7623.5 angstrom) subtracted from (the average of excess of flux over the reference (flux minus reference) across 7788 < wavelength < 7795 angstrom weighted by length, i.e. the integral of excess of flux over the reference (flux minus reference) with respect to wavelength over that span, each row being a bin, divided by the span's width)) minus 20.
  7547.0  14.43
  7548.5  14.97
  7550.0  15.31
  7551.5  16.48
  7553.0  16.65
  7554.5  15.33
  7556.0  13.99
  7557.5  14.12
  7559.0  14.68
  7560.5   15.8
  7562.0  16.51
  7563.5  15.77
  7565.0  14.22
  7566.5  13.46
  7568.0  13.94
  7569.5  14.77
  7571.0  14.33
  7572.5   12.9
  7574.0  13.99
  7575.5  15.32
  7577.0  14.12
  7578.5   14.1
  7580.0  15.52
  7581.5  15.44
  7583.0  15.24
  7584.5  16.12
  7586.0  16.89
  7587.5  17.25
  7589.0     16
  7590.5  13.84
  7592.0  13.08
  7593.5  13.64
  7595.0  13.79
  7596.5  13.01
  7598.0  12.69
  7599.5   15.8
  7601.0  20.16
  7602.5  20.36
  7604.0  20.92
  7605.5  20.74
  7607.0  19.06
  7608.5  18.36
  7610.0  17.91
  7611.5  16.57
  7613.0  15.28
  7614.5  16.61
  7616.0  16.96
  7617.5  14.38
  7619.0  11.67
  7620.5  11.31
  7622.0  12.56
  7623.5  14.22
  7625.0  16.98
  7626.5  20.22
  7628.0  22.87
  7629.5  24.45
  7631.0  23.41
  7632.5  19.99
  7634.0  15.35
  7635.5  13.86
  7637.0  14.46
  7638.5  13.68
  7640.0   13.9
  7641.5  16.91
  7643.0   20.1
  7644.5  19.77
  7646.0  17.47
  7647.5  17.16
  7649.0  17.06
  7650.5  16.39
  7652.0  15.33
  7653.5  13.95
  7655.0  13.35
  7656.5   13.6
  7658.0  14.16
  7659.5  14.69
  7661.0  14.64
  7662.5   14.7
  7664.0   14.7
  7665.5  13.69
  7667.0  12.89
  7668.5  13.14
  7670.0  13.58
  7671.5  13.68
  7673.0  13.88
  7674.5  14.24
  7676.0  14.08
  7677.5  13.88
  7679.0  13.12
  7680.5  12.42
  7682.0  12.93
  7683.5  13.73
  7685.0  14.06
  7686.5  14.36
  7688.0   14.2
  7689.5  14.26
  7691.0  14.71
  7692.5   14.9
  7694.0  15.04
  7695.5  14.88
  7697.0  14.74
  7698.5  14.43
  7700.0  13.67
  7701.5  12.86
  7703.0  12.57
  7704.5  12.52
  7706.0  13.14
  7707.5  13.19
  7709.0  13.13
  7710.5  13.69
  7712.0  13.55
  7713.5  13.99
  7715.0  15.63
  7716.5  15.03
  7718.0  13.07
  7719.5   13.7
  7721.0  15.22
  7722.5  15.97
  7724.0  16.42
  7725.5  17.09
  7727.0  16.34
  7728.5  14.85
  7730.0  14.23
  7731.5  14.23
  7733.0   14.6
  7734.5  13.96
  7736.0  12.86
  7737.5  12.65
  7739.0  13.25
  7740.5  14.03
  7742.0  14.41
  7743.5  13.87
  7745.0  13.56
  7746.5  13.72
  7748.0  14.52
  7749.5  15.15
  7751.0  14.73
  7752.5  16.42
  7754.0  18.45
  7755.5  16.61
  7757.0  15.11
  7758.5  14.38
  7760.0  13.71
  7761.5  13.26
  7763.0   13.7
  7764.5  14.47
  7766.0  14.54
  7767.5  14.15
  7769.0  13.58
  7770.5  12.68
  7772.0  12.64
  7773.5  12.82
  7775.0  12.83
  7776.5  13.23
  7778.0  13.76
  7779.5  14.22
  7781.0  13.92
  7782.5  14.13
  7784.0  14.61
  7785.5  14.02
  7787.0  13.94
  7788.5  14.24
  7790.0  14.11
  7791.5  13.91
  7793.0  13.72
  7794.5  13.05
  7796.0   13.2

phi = -18.7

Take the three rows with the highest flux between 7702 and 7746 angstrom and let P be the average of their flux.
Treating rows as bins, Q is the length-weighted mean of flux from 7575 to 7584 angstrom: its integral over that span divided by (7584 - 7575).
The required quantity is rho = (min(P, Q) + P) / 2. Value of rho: 15.8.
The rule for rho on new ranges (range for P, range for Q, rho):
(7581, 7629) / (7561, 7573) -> 18.0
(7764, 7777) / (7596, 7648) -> 14.4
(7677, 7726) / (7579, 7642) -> 16.5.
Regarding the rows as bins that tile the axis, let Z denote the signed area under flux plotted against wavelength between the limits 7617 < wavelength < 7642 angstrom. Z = 413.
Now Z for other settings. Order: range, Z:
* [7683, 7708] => 349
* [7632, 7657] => 400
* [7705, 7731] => 379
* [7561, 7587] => 387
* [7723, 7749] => 375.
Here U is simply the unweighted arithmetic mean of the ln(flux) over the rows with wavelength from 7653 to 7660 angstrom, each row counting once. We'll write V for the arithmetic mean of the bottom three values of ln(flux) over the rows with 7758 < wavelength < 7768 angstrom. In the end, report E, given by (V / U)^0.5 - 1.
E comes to -0.005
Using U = 2.63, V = 2.61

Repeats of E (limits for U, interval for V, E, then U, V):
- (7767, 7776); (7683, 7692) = 0.013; 2.57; 2.64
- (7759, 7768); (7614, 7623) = -0.032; 2.64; 2.47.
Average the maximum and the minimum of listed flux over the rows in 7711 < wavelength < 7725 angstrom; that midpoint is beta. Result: 14.7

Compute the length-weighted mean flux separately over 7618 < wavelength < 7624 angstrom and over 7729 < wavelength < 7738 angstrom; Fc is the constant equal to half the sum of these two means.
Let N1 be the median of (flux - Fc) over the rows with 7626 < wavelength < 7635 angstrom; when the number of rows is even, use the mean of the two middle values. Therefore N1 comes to 8.4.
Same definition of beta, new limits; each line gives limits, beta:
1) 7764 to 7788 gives 13.6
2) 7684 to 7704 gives 13.8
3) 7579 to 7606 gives 16.8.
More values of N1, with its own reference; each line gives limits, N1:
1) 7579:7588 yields 2.7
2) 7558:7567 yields 2.1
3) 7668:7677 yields 0.6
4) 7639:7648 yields 4.2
